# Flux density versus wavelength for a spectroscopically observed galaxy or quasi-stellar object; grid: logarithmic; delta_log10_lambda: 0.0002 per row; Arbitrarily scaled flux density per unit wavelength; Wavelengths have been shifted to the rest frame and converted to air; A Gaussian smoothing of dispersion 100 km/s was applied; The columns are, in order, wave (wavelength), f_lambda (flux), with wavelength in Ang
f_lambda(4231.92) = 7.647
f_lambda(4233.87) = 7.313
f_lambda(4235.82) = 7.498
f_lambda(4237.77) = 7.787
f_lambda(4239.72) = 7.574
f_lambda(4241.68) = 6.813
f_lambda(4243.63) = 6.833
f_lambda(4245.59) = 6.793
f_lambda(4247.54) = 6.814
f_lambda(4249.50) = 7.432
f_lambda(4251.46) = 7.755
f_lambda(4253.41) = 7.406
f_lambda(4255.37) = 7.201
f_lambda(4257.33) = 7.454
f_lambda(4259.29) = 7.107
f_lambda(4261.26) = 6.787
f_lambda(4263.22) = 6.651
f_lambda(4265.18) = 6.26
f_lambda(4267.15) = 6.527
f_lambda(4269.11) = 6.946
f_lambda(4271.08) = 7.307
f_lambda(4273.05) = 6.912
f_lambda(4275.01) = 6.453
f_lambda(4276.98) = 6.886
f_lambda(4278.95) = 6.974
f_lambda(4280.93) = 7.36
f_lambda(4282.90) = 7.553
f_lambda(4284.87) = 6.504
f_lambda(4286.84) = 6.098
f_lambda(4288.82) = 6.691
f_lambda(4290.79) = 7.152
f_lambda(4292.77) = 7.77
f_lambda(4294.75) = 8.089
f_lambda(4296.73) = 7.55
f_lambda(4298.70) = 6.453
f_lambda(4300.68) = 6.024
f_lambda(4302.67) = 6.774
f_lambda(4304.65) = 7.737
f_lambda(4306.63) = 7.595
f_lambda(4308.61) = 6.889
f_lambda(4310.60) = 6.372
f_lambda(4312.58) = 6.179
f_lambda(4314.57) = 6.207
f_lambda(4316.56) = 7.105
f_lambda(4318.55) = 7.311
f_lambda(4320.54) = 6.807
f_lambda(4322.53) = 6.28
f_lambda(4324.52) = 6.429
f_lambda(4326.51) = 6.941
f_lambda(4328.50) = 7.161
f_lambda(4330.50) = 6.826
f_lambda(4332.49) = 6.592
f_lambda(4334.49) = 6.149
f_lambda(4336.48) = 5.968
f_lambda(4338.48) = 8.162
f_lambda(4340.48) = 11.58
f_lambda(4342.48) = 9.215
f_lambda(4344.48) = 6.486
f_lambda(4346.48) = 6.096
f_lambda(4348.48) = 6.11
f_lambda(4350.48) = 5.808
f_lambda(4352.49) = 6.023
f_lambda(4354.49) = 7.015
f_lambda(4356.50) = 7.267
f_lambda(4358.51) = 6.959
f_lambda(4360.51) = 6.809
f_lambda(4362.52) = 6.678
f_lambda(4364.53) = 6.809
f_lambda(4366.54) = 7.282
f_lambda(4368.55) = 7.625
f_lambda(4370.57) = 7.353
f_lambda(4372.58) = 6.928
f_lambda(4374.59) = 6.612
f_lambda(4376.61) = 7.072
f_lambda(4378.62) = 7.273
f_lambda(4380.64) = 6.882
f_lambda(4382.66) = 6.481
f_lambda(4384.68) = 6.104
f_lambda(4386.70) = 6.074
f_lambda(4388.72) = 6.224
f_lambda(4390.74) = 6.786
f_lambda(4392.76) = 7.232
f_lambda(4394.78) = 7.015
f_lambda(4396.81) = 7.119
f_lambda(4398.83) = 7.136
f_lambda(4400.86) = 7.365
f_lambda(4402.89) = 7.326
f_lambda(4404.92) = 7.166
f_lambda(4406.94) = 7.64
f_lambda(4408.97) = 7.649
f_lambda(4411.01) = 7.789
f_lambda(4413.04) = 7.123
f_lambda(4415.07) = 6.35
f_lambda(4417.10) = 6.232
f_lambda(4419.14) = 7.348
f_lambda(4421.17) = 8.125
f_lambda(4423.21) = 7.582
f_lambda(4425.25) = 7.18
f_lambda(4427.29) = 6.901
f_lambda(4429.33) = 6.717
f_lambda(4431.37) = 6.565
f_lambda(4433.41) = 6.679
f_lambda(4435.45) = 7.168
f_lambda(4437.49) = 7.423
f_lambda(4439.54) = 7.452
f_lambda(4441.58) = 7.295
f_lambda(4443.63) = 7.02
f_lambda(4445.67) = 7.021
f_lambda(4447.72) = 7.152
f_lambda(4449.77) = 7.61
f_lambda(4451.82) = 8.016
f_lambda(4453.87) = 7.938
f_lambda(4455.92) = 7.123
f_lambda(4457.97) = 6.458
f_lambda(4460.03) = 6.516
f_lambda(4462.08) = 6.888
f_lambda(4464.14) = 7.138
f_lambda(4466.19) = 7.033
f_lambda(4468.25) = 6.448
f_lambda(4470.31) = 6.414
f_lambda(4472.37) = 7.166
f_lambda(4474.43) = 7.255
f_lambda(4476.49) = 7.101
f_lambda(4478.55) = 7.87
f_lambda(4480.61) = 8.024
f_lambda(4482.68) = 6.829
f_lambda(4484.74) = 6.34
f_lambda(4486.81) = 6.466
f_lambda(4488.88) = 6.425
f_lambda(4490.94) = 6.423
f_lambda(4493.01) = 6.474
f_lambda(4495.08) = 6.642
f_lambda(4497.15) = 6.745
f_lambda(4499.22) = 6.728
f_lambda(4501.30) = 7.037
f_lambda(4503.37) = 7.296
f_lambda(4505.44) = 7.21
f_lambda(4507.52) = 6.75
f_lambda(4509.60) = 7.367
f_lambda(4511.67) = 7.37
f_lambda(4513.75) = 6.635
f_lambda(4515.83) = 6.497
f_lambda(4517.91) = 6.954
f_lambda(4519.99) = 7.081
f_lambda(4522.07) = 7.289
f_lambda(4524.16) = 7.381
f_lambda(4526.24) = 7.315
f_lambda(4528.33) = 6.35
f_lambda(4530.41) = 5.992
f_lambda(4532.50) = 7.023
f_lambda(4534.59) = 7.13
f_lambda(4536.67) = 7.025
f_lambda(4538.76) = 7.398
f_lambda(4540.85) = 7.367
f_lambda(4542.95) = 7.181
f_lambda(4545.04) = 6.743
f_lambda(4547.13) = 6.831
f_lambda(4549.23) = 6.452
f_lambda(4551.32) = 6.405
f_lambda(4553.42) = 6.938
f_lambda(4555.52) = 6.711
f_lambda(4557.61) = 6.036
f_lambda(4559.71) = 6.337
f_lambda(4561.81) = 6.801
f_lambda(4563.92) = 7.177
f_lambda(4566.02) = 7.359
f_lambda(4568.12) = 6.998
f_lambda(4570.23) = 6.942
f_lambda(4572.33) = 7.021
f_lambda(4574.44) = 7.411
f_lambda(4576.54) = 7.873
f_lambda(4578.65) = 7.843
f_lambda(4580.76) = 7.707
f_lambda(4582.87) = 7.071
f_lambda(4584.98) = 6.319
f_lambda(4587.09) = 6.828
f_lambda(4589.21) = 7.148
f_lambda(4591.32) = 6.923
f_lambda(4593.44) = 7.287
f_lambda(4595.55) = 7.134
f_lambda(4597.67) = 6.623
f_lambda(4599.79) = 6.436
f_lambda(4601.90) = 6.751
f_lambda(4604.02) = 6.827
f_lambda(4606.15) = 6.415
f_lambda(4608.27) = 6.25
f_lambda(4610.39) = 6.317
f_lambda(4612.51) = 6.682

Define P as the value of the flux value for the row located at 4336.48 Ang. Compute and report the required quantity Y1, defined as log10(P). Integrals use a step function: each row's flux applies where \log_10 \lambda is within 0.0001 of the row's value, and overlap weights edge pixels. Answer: 0.78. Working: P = 5.968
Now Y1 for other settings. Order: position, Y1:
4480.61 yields 0.90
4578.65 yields 0.89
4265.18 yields 0.80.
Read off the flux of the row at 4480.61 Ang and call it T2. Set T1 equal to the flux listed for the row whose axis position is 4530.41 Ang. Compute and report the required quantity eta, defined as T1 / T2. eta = 0.75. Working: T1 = 5.992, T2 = 8.024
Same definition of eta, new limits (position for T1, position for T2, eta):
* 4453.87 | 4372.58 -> 1.15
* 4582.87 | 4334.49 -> 1.15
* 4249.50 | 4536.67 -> 1.06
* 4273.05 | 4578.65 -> 0.88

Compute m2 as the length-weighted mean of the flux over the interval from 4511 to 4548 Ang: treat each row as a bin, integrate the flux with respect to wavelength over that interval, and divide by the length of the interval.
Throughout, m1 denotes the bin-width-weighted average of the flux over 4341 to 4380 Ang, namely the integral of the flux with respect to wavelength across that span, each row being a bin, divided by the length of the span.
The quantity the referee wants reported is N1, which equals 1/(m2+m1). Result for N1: 0.0717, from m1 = 6.97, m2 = 6.972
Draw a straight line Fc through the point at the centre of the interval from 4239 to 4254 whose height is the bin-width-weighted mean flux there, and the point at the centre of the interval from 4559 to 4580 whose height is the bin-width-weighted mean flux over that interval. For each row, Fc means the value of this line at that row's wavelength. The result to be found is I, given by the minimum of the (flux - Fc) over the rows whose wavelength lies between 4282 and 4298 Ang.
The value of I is -1.1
